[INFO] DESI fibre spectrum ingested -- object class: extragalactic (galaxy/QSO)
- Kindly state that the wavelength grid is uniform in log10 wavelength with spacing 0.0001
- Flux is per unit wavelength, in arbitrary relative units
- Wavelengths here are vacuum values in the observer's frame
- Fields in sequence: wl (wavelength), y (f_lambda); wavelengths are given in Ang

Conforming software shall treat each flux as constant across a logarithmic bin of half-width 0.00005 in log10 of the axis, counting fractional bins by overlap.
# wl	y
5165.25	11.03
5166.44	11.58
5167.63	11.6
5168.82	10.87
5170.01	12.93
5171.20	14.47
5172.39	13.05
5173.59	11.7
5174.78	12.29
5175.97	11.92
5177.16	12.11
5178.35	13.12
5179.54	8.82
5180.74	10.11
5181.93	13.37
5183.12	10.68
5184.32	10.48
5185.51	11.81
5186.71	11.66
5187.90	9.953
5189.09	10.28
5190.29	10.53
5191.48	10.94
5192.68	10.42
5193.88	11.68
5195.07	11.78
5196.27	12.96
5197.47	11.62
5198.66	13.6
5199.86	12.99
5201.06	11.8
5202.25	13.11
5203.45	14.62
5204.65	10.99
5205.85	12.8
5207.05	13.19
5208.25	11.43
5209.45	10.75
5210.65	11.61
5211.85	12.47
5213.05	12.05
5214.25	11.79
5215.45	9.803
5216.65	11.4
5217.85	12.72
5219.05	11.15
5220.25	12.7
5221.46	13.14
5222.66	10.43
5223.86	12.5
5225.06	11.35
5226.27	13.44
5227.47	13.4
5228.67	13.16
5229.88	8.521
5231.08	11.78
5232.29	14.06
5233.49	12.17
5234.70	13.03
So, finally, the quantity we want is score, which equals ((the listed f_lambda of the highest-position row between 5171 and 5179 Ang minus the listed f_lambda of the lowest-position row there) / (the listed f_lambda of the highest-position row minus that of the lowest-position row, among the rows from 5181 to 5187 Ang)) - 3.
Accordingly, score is -2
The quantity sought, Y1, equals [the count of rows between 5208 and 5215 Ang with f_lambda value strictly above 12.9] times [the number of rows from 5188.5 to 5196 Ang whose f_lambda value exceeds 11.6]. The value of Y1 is 0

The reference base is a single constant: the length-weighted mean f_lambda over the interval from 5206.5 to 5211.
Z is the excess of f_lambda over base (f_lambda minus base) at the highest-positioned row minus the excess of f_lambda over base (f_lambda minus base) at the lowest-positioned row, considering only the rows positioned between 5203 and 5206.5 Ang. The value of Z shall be -1.82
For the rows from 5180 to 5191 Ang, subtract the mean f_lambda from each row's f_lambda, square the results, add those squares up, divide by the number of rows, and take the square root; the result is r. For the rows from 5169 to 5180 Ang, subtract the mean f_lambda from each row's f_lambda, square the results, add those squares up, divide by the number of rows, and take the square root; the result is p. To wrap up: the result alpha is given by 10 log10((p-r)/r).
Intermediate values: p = 1.45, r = 1.04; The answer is -4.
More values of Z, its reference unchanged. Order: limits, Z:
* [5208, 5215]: 0.36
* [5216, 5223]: -0.97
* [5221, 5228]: 0.26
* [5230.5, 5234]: 0.39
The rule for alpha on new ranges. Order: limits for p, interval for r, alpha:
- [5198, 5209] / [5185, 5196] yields -3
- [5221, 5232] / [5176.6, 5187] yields -9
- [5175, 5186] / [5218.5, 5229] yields -5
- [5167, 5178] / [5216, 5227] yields -19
